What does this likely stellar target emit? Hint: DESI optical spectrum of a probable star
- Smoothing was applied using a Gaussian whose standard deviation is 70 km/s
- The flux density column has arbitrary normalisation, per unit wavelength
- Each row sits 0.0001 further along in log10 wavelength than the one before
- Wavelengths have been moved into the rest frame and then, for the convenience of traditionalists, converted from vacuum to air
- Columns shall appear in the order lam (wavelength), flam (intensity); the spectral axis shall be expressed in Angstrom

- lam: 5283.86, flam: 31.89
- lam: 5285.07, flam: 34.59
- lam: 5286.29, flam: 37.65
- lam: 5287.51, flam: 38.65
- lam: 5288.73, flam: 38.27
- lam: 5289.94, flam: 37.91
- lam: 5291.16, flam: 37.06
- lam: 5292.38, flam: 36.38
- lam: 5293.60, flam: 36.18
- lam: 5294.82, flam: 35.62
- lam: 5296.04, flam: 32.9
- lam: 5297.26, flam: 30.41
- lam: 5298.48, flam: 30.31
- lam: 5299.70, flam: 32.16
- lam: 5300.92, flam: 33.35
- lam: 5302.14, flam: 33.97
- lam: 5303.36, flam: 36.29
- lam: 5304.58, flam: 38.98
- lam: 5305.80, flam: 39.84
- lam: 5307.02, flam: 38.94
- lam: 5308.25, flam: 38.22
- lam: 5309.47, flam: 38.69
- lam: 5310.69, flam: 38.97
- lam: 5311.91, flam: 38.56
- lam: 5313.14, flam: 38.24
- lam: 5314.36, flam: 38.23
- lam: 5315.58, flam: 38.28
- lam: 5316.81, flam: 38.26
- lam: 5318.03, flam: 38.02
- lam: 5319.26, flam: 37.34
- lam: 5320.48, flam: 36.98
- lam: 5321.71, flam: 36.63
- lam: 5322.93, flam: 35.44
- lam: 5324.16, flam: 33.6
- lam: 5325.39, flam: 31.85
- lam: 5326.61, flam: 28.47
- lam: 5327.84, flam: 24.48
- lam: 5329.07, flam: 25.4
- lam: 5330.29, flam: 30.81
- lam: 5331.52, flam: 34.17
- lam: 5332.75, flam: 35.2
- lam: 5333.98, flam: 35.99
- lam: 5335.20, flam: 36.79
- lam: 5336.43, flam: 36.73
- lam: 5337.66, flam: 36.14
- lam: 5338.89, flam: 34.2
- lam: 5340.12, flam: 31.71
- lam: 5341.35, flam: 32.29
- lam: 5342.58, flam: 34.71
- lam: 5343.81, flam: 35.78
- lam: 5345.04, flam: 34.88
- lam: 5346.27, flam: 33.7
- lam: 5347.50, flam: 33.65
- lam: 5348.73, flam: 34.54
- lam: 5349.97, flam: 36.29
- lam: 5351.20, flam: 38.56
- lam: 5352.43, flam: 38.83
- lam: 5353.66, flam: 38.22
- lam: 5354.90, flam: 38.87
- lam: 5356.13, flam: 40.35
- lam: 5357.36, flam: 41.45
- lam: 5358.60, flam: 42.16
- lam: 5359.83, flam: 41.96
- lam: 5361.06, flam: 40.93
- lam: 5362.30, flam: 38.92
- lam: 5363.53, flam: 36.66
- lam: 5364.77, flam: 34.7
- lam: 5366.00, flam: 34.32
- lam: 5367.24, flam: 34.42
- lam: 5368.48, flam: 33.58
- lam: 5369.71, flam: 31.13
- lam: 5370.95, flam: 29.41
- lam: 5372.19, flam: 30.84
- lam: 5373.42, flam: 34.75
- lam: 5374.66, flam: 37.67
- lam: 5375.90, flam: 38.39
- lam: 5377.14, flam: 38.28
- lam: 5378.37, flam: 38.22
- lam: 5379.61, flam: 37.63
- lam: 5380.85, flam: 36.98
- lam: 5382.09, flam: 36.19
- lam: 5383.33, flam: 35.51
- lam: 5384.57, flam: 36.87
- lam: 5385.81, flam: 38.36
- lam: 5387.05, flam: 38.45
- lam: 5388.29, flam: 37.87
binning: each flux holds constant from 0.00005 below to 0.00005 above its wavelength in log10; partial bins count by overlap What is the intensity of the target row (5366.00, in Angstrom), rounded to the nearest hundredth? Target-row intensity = 34.32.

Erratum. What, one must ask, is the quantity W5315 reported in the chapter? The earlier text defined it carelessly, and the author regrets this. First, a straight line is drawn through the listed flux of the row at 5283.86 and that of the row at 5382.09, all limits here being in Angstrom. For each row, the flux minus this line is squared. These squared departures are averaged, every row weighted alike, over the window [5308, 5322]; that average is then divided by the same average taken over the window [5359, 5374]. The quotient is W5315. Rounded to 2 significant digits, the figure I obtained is 1.5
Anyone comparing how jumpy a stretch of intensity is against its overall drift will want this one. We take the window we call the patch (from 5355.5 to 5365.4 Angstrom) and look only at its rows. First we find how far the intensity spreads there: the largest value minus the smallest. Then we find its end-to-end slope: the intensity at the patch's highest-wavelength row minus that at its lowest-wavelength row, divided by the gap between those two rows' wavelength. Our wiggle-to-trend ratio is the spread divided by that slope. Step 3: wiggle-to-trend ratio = -11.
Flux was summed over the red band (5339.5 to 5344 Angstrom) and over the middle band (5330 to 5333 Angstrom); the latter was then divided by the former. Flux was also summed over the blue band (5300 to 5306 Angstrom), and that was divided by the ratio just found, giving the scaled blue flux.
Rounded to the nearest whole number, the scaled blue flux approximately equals 245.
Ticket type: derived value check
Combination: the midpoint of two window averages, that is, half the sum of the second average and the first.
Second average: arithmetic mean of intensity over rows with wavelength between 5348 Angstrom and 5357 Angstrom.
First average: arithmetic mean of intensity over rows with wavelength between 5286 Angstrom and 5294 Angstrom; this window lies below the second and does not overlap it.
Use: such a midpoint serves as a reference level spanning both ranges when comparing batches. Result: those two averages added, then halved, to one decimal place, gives 37.7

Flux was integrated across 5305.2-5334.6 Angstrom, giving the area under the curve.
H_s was 1042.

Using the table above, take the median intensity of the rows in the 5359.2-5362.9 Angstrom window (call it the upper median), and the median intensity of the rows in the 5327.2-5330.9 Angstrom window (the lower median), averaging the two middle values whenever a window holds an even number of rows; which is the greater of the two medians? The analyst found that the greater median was 40.9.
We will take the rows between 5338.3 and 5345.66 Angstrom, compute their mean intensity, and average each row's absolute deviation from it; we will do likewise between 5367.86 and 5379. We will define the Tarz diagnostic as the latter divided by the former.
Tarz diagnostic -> 2.4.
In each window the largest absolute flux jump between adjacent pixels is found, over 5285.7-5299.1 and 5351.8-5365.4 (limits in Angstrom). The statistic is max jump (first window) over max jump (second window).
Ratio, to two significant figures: 1.2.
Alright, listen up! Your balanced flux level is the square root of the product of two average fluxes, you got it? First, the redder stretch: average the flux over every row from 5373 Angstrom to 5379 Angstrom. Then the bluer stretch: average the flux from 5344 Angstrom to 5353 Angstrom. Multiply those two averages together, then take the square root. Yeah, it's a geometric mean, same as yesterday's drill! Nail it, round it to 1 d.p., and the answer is 36.6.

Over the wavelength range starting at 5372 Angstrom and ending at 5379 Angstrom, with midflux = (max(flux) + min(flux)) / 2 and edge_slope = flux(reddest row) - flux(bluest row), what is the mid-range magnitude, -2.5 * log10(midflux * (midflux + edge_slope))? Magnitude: -7.91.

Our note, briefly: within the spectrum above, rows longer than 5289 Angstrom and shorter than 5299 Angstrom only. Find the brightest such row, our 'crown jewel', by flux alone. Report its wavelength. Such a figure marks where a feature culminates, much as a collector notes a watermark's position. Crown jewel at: 5289.94 Angstrom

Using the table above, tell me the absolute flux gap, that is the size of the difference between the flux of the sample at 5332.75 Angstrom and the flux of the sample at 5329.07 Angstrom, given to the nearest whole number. 10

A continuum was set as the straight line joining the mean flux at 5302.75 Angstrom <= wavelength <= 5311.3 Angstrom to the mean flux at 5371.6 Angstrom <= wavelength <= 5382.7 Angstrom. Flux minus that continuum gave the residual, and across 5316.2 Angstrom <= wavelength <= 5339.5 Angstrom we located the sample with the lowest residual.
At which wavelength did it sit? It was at 5327.84 Angstrom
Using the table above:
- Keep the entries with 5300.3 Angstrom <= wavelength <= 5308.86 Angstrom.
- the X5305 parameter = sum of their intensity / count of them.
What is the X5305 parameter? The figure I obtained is 37.1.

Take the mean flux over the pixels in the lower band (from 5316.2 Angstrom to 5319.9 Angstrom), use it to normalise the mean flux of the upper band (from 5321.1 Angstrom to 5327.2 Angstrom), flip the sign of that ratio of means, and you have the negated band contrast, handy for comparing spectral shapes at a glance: -0.88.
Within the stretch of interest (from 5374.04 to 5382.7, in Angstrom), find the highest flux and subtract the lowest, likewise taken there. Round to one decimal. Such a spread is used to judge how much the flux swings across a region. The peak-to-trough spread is 2.2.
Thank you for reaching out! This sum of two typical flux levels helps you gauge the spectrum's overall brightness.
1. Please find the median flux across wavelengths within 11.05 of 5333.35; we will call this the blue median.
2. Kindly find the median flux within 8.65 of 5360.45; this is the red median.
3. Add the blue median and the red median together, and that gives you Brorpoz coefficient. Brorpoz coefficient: 73.0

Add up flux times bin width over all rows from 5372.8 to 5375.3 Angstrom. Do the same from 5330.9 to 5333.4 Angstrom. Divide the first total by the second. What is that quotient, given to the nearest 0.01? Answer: 1.05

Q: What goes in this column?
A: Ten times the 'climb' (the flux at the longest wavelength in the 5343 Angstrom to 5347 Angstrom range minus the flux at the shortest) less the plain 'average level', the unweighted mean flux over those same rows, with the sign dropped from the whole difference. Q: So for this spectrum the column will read 56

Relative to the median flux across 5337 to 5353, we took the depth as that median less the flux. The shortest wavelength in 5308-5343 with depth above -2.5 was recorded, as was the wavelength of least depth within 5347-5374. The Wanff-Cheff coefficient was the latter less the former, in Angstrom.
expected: 38.1 Angstrom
